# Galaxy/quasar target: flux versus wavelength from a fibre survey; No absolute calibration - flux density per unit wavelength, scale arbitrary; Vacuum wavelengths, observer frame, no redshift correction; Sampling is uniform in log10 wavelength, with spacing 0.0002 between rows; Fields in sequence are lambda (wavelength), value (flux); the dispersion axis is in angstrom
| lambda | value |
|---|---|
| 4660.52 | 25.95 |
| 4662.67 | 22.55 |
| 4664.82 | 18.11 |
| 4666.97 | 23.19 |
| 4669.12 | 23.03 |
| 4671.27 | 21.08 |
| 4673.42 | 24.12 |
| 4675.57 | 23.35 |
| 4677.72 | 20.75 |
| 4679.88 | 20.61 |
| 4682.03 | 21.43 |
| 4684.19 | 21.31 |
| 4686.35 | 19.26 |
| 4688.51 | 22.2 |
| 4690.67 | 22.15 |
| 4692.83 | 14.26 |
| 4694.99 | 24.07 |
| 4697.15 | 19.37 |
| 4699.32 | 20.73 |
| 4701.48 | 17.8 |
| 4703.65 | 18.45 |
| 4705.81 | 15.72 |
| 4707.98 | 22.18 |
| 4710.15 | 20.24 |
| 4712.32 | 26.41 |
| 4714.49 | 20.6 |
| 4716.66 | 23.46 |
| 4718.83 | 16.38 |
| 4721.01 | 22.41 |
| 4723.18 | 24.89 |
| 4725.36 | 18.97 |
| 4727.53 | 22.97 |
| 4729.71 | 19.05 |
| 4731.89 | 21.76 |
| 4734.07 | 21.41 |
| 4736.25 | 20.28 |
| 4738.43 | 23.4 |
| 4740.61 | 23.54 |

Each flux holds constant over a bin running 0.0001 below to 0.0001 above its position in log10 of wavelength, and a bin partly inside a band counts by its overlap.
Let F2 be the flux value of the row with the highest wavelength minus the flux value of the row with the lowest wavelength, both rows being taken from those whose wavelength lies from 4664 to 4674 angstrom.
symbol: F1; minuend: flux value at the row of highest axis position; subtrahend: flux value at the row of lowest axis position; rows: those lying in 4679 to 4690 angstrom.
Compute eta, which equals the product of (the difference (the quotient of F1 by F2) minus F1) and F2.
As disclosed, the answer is -8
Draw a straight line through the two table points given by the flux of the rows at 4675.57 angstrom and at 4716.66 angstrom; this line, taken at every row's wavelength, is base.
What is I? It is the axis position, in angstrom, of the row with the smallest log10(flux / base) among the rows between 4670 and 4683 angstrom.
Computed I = 4679.88 angstrom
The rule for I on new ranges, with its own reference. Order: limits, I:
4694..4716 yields 4705.81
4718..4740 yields 4718.83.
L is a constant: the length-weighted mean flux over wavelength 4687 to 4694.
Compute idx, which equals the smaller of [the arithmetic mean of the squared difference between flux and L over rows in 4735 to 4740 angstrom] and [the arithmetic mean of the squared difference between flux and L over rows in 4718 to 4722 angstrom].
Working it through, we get 8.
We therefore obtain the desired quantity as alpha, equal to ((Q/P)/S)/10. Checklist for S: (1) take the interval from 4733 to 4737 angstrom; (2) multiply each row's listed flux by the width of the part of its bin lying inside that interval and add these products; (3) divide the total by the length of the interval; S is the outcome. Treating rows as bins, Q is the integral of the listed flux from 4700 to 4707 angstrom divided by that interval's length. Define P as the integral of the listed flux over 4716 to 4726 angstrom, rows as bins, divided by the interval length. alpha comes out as 0.0040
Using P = 21.2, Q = 17.6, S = 20.9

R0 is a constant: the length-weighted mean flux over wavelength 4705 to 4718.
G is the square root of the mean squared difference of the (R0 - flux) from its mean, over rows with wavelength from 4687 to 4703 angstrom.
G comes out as 3.04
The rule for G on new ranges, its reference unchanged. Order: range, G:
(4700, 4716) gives 3.20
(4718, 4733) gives 2.69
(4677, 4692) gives 0.94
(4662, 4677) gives 1.88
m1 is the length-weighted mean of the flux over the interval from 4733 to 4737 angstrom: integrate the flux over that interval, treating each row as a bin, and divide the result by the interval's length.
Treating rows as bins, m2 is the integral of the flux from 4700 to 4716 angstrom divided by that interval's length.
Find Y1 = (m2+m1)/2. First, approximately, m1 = 20.9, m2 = 20.3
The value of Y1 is 20.6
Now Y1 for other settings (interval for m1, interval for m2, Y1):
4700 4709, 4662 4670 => 20.1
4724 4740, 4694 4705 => 20.6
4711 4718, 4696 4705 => 21.1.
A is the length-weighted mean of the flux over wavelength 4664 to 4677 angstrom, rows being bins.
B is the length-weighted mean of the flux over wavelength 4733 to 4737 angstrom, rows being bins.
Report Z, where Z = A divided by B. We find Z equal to 1.06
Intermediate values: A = 22.2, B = 20.9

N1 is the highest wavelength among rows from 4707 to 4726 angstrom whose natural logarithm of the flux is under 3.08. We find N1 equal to 4725.36 angstrom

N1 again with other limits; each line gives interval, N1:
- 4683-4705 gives 4703.65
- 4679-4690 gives 4686.35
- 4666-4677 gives 4671.27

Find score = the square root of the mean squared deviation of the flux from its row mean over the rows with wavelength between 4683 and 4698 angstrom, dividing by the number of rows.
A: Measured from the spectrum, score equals 2.94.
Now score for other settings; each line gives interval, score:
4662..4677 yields 1.88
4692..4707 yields 3.00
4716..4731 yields 2.83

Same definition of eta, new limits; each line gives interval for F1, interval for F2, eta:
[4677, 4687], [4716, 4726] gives -8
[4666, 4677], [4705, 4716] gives -1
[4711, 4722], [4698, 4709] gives 2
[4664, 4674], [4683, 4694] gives 48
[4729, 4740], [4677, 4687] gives 11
